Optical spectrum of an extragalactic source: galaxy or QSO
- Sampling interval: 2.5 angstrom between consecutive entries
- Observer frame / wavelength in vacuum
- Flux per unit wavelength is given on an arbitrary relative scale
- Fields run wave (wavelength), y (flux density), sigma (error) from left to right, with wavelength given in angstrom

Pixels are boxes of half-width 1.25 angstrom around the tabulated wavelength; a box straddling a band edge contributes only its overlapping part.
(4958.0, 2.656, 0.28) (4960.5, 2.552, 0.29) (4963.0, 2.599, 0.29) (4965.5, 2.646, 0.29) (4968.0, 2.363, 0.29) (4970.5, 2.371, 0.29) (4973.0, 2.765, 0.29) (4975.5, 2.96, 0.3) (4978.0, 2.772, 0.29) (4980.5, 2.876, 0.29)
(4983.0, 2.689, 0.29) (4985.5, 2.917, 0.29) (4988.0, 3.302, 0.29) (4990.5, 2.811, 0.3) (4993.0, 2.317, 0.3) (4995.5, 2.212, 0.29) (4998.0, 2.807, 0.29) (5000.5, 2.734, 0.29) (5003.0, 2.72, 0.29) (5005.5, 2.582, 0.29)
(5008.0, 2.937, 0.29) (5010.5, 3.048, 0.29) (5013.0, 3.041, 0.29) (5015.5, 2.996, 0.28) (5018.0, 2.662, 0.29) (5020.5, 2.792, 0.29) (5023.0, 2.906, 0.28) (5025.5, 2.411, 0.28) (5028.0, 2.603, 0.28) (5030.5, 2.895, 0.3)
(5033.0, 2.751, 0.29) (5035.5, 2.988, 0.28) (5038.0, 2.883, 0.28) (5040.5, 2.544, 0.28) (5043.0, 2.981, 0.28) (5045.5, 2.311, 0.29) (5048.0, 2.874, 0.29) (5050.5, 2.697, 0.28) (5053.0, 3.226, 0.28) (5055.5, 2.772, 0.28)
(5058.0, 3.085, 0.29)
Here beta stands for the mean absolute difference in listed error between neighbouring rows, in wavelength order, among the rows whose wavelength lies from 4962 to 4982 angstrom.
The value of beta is 0.0029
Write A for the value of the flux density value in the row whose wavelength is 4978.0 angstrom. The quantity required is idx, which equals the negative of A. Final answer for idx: -2.77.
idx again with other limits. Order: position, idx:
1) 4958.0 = -2.66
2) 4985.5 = -2.92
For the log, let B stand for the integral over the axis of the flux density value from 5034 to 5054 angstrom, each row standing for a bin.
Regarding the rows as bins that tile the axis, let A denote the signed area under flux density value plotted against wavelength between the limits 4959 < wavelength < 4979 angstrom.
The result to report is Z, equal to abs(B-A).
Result 3.6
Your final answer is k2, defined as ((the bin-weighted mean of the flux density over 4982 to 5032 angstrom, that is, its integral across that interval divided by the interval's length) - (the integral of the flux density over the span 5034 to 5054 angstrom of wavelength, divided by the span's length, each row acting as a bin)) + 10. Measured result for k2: 9.96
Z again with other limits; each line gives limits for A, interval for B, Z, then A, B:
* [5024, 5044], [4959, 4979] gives 2.6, 55.1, 52.5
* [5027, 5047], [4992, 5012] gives 1.4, 55.0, 53.6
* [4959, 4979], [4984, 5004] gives 2.0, 52.5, 54.5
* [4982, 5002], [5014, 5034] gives 0.6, 54.5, 55.1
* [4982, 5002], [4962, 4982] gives 1.1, 54.5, 53.4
